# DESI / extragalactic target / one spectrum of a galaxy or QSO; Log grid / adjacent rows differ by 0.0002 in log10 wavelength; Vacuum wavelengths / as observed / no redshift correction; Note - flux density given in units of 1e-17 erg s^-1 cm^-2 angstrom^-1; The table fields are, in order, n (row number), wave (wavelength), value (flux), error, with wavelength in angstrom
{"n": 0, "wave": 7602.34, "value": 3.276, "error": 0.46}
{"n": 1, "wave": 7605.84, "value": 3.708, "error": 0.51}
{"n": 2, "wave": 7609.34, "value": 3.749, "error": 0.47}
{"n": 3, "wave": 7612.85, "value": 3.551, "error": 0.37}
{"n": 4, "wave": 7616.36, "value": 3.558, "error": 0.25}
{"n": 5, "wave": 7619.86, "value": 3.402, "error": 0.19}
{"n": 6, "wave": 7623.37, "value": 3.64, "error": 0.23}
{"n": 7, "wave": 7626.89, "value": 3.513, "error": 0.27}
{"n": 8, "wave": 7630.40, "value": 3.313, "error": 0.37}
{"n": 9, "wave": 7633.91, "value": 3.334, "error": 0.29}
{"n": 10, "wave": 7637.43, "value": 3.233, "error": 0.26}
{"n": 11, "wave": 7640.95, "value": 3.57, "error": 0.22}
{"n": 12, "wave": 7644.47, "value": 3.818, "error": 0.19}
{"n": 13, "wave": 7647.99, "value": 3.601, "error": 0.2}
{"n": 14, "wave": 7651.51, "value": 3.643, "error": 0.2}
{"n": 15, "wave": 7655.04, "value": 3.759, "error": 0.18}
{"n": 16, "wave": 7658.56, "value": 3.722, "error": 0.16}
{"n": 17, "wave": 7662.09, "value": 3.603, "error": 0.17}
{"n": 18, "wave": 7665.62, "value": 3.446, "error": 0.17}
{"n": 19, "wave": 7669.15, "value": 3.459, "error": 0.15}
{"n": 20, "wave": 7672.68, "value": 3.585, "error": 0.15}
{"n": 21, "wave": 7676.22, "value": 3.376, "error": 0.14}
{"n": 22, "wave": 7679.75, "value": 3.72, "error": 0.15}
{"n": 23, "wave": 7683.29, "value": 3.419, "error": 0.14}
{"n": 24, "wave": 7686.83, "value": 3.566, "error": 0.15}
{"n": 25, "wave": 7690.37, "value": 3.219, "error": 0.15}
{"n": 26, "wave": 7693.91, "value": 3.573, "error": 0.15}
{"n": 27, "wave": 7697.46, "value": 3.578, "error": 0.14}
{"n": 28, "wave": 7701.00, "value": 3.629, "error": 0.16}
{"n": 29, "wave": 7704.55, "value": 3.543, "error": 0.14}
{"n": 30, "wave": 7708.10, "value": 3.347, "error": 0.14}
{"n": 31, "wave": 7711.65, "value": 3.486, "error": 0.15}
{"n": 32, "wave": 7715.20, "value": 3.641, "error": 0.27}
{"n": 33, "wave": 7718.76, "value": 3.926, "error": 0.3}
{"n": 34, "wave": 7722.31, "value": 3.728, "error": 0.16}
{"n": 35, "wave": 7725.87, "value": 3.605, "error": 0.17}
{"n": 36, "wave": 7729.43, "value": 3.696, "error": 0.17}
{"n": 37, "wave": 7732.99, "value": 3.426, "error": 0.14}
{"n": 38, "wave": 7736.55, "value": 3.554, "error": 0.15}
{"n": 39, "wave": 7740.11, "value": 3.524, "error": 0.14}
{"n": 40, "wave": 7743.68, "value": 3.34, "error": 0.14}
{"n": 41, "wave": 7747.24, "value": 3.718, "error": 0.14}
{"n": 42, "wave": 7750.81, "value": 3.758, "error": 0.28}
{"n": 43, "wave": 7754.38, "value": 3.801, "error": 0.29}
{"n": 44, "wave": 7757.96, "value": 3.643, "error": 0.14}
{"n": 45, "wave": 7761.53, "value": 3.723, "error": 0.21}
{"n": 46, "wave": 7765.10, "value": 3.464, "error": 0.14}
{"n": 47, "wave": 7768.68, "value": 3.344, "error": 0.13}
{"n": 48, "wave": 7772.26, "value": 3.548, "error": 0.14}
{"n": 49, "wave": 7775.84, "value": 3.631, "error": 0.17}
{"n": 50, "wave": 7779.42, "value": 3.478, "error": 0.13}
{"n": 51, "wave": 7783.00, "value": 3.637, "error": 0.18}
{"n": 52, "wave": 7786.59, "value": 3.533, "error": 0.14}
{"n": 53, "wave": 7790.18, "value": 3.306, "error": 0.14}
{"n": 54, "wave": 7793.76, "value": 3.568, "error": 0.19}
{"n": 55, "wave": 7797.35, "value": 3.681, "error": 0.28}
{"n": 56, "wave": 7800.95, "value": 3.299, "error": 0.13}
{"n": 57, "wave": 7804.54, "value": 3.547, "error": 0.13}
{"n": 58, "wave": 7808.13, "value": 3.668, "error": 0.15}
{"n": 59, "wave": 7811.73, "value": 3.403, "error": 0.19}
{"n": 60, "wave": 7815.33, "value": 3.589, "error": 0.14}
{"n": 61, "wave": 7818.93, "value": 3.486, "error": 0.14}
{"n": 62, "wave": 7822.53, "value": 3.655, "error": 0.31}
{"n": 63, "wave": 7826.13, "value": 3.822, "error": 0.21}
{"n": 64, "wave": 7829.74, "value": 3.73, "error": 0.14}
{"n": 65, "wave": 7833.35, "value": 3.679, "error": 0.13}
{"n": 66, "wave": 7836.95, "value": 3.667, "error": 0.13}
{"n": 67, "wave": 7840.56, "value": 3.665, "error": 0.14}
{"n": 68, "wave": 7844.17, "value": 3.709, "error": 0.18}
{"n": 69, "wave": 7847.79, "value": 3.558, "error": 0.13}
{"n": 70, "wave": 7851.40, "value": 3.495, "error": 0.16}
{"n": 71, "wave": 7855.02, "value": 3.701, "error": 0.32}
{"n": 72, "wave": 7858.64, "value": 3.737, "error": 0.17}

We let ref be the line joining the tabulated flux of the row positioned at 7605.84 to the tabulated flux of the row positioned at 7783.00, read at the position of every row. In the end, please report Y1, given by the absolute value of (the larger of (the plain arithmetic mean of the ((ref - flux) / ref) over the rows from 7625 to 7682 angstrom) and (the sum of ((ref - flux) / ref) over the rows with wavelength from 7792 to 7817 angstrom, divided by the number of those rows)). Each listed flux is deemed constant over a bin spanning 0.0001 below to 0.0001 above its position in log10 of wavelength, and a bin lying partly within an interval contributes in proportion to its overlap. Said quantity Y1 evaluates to 0.039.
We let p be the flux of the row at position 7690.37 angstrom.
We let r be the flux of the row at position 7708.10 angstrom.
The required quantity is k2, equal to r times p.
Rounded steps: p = 3.219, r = 3.347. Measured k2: 10.77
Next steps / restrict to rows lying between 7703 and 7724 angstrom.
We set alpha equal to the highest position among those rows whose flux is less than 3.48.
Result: 7708.10 angstrom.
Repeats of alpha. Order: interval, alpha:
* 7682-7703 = 7690.37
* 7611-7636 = 7633.91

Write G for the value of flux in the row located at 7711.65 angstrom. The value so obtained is 3.486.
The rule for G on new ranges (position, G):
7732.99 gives 3.426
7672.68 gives 3.585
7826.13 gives 3.822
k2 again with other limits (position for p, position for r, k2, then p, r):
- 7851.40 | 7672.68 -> 12.53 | 3.495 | 3.585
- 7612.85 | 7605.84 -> 13.17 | 3.551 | 3.708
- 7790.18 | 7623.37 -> 12.03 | 3.306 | 3.64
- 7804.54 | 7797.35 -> 13.06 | 3.547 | 3.681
